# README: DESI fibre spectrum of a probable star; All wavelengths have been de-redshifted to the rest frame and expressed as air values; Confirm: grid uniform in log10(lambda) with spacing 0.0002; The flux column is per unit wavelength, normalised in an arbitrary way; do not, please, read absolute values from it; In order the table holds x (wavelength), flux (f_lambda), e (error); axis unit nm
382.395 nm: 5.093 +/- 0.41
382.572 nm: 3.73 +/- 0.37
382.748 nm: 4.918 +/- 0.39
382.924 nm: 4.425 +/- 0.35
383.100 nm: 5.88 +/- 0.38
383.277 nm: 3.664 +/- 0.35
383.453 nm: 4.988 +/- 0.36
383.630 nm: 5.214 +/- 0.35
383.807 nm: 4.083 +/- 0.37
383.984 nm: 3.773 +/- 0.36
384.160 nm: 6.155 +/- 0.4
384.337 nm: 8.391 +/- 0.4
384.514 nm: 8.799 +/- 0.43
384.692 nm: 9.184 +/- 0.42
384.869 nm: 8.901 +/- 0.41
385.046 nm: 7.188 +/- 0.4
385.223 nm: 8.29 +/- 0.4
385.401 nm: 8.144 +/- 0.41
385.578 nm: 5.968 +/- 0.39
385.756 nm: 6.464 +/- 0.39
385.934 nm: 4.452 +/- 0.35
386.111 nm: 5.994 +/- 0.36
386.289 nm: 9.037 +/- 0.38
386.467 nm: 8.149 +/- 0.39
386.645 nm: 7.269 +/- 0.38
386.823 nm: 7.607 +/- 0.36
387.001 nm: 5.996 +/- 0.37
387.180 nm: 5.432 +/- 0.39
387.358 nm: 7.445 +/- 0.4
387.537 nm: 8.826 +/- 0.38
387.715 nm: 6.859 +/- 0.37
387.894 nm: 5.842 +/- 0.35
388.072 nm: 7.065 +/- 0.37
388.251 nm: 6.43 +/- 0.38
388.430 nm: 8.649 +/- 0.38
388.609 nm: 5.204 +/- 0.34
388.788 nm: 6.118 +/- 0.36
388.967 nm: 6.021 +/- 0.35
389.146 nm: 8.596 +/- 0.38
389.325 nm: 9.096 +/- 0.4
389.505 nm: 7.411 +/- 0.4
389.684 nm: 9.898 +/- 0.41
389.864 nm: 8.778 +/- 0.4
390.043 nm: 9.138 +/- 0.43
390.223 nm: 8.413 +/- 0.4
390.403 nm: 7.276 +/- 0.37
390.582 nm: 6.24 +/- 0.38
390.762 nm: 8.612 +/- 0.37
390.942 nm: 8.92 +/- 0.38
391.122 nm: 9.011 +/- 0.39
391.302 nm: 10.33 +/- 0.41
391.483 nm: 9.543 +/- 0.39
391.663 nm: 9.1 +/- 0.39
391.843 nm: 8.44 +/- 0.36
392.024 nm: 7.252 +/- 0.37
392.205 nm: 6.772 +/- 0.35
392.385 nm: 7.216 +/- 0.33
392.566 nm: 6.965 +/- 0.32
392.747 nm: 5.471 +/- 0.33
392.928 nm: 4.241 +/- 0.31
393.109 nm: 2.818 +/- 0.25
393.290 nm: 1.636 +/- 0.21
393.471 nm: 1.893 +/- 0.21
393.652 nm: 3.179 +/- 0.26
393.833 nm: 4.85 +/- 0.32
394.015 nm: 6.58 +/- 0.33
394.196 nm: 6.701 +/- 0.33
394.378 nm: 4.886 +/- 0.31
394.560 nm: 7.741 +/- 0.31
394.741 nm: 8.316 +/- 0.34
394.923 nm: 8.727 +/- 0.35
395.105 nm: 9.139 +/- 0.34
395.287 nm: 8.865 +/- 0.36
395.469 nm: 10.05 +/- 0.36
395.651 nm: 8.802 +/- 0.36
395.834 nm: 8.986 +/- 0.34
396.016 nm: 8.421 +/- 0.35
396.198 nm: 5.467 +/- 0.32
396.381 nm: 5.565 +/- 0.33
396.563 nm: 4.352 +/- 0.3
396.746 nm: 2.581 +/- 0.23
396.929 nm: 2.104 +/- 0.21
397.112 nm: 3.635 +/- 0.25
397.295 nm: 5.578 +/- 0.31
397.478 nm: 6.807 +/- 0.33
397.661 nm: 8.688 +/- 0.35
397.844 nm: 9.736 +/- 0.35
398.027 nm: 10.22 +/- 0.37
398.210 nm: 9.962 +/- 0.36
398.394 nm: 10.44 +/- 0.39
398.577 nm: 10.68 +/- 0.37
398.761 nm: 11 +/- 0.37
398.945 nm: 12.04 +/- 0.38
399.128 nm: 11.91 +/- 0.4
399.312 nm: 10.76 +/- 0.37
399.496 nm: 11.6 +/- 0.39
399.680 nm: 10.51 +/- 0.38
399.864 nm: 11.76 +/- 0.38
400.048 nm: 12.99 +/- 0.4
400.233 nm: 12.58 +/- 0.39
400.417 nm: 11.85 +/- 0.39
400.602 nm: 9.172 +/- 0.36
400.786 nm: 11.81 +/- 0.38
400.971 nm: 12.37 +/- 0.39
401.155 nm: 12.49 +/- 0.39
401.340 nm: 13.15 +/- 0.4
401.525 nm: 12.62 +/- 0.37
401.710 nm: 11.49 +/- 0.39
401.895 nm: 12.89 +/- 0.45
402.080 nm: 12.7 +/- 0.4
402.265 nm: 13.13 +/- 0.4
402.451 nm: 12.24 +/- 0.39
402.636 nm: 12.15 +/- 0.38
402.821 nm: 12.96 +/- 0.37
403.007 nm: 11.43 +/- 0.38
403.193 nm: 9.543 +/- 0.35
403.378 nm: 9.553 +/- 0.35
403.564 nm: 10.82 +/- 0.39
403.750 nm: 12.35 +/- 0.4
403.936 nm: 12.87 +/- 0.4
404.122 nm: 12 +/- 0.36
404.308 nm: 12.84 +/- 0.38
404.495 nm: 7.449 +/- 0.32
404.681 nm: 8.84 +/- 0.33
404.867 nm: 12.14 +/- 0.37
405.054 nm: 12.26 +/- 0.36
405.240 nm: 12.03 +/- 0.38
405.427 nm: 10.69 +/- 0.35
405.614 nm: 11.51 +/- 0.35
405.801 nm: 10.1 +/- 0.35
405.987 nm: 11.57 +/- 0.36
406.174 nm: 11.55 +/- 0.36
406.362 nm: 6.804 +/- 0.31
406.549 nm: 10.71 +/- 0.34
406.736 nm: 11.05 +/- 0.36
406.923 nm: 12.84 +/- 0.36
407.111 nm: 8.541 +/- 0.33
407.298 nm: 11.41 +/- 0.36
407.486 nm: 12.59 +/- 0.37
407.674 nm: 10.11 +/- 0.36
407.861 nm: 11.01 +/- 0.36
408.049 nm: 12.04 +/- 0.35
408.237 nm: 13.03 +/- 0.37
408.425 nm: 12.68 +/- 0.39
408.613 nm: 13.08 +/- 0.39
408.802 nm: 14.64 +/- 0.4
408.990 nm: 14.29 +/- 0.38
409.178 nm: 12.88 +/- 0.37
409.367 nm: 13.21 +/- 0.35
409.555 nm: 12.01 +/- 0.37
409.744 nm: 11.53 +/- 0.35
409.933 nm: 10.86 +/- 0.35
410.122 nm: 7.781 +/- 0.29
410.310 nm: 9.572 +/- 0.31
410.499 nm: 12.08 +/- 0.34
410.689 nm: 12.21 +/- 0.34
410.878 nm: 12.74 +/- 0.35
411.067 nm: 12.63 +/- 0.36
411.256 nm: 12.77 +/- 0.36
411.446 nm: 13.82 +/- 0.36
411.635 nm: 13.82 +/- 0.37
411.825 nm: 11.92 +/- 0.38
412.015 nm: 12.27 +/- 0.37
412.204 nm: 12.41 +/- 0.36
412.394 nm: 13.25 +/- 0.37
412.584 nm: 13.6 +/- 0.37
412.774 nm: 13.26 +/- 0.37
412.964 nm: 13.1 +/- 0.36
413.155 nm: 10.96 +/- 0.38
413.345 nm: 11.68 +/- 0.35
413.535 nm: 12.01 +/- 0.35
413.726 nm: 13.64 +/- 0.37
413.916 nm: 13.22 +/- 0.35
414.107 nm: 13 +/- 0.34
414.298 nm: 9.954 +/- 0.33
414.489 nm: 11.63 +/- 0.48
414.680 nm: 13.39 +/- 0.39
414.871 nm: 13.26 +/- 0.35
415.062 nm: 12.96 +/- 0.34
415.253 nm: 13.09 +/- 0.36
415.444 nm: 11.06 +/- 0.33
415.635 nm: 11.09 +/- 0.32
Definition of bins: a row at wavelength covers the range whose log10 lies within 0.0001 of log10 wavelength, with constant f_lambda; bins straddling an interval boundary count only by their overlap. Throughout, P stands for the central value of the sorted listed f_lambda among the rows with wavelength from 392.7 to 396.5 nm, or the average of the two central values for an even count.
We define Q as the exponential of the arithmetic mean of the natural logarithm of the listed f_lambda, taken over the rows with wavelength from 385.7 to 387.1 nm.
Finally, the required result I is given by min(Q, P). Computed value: 6.6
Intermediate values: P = 6.6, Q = 6.7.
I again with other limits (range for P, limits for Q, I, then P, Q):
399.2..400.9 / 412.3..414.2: 11.8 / 11.8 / 12.7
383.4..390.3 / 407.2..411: 7.3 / 7.3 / 11.9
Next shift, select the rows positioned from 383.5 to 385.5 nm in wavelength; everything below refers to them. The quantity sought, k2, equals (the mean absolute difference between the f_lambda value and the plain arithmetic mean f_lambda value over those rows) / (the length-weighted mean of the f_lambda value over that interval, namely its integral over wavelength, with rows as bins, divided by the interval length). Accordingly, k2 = 0.24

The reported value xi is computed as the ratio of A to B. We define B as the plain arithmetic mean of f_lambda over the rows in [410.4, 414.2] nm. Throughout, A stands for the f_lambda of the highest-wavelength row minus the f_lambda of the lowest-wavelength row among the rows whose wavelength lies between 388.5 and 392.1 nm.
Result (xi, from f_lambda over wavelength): 0.16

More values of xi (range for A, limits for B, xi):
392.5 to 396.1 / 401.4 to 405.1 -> 0.13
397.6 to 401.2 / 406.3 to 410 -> 0.32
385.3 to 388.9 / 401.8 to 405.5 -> -0.18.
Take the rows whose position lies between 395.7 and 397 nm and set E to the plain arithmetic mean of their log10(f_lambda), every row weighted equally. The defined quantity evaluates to 0.68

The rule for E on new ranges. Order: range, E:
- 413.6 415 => 1.10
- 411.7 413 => 1.11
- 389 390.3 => 0.94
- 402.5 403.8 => 1.05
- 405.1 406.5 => 1.02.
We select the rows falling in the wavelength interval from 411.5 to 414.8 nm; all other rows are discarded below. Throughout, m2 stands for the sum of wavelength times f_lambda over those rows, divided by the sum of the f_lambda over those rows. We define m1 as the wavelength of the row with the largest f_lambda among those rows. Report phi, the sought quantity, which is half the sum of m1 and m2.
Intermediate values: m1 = 411.635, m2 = 413.14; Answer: 412.39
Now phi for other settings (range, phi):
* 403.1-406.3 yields 404.32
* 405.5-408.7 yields 407.89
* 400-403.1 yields 401.44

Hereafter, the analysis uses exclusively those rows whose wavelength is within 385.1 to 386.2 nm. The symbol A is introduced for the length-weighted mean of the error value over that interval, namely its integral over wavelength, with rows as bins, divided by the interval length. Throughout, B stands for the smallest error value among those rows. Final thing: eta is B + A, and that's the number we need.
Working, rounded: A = 0.384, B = 0.350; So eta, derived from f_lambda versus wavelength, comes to 0.734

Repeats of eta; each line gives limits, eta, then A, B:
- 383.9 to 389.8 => 0.724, 0.384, 0.340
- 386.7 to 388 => 0.724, 0.374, 0.350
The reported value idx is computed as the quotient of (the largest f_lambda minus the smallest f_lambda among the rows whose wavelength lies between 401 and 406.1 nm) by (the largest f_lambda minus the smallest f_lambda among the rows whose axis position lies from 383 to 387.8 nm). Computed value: 1.03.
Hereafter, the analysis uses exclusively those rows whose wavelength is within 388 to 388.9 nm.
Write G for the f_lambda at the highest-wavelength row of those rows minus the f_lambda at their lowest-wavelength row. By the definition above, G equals -0.9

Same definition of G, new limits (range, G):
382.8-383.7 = 0.8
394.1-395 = 2.0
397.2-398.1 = 4.6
